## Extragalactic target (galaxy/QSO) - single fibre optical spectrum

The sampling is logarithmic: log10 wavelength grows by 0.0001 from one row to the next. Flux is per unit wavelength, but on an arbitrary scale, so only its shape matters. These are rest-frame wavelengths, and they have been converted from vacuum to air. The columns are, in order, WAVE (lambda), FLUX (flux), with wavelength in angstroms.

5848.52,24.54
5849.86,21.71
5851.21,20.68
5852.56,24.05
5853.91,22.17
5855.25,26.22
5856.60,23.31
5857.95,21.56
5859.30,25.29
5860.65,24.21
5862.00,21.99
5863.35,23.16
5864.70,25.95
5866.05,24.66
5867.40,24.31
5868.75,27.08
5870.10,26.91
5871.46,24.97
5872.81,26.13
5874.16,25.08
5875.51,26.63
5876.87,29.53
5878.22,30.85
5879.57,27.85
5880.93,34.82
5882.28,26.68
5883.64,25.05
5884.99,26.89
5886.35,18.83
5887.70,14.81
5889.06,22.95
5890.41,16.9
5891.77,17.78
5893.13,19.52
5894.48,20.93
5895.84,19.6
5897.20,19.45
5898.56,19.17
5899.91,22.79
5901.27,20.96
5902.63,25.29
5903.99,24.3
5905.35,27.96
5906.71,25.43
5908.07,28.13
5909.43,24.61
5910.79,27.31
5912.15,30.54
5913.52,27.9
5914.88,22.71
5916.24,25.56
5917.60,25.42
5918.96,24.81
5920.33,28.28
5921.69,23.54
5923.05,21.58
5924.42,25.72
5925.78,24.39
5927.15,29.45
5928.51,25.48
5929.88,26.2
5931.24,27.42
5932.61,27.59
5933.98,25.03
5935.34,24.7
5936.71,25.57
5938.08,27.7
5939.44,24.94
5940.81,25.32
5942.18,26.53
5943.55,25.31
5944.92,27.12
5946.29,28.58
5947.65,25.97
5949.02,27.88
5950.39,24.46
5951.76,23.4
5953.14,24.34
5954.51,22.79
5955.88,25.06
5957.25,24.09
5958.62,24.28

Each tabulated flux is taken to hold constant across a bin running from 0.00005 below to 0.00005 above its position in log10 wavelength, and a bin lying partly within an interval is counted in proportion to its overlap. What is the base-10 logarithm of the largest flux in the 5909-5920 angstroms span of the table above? 1.48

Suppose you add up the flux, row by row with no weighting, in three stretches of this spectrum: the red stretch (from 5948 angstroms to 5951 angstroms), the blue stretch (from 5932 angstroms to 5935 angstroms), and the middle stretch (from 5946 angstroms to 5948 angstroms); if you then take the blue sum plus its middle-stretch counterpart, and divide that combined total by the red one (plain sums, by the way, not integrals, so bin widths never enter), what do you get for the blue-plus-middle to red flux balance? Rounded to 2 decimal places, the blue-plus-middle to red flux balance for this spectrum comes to 2.05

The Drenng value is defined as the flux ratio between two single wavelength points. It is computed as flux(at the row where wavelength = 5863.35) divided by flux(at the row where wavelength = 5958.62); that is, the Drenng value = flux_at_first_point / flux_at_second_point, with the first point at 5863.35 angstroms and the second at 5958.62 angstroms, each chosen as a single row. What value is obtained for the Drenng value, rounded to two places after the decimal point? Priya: 0.95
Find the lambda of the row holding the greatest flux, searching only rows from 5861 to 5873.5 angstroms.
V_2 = 5868.75 angstroms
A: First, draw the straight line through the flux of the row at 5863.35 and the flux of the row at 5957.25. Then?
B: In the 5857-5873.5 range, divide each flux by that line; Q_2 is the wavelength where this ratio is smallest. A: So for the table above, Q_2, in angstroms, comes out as 5857.95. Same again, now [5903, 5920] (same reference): 5914.88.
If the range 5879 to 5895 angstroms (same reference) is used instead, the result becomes 5887.70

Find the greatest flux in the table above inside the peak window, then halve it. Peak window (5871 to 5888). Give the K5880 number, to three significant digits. 17.4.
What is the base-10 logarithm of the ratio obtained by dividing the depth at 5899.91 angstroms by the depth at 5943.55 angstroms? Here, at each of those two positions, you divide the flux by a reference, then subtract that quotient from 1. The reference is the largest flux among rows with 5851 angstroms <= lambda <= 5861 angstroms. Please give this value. 0.58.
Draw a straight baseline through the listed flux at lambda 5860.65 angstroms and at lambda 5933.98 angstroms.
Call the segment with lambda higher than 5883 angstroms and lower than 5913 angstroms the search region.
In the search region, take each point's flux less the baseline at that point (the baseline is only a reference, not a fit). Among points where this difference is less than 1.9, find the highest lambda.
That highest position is 5909.43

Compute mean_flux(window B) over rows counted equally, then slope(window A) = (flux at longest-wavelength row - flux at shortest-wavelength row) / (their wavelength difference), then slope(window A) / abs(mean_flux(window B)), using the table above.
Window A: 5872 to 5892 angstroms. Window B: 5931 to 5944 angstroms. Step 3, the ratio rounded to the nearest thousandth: -0.017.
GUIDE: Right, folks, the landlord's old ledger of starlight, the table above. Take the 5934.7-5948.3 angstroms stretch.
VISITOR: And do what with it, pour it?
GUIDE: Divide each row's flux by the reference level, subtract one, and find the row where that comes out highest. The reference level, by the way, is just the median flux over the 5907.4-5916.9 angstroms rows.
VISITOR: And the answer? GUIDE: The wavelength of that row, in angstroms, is 5946.29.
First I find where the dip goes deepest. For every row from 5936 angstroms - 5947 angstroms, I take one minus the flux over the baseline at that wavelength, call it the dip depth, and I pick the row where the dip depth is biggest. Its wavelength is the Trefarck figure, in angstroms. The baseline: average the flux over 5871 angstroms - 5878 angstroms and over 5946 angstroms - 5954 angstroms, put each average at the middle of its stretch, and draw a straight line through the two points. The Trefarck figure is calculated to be 5939.44 angstroms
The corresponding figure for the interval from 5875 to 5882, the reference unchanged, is 5875.51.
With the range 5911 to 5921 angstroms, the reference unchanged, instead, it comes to 5914.88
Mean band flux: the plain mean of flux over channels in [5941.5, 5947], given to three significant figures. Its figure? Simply 26.9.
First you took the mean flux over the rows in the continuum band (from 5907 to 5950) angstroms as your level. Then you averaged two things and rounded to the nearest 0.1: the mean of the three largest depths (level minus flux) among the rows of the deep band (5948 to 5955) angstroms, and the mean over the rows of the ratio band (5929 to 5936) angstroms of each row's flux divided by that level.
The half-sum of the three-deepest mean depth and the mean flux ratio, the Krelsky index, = 1.8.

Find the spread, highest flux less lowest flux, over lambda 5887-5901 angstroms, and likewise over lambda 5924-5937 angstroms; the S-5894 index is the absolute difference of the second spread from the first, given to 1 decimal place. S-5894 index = 3.1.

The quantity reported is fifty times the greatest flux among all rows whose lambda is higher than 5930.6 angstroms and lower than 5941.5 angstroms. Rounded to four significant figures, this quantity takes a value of 1385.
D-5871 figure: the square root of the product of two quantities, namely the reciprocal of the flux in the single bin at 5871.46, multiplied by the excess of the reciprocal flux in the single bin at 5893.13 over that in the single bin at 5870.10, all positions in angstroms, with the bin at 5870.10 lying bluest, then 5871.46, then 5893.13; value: 0.024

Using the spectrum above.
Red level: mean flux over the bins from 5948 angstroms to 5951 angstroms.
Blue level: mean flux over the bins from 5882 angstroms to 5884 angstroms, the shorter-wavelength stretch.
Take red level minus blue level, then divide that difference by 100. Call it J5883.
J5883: 0.00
